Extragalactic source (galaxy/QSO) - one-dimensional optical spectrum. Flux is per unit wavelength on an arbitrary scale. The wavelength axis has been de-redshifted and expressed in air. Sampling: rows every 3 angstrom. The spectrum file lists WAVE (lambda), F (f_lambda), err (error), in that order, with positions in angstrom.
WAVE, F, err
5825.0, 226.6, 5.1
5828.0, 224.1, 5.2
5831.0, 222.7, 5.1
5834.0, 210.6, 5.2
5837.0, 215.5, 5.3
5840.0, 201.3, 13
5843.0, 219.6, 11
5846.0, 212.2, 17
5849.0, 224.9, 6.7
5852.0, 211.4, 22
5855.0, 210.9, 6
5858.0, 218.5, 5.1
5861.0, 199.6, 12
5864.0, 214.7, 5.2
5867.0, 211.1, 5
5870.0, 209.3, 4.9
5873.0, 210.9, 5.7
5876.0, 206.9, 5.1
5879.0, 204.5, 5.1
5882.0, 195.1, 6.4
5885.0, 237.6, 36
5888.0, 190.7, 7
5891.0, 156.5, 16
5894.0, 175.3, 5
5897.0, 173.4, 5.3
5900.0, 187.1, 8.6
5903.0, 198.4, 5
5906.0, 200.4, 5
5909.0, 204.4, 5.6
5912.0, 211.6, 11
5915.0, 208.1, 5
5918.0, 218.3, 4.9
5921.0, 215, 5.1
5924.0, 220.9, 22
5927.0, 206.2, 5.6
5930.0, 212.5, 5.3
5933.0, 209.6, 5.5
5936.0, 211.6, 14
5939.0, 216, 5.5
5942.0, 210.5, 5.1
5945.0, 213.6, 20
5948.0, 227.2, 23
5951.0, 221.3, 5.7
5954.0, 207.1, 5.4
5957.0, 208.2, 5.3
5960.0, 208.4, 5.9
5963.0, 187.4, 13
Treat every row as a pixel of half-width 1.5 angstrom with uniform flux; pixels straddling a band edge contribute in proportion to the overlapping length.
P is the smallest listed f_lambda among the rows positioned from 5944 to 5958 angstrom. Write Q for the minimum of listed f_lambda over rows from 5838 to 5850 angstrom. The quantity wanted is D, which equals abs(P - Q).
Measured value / 5.8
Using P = 207.1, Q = 201.3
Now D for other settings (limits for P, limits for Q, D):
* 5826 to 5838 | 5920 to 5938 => 4.4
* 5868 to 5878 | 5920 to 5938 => 0.7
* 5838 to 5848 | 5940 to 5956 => 5.8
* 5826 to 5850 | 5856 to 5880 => 1.7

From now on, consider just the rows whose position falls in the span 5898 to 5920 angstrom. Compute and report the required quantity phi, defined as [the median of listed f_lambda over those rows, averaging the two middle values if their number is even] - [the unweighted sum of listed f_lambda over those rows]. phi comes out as -1224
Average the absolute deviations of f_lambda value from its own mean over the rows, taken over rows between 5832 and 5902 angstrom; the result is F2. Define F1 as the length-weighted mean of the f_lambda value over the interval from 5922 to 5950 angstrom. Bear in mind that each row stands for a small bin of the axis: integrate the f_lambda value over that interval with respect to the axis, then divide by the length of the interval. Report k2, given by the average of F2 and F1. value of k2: 114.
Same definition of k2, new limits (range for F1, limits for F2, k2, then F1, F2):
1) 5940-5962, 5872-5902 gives 115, 213.2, 17.2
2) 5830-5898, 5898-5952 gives 106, 205.9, 6.8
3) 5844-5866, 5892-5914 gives 113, 213.3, 12.3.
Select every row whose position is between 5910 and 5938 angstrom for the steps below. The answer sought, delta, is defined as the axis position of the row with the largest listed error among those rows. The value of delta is 5924.0 angstrom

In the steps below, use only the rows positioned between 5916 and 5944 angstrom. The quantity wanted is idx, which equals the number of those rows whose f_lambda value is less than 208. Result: 1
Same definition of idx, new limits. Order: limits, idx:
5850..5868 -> 1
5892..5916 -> 6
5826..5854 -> 1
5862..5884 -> 3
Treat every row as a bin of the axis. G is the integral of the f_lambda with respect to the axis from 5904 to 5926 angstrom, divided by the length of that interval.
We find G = 210.8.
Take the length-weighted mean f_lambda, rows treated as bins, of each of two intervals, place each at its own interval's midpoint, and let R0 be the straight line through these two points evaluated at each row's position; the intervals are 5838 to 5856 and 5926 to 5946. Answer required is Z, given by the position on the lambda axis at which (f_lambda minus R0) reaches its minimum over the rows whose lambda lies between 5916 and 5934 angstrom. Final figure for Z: 5927.0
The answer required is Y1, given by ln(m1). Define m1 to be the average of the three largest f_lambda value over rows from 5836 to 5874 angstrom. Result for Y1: 5.40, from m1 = 221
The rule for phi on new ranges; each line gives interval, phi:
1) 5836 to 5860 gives -1500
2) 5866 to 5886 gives -1266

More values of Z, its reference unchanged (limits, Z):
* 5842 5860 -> 5855.0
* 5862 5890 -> 5888.0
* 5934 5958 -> 5954.0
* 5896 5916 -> 5897.0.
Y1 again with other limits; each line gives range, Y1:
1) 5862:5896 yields 5.40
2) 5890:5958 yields 5.41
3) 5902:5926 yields 5.38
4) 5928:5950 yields 5.39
